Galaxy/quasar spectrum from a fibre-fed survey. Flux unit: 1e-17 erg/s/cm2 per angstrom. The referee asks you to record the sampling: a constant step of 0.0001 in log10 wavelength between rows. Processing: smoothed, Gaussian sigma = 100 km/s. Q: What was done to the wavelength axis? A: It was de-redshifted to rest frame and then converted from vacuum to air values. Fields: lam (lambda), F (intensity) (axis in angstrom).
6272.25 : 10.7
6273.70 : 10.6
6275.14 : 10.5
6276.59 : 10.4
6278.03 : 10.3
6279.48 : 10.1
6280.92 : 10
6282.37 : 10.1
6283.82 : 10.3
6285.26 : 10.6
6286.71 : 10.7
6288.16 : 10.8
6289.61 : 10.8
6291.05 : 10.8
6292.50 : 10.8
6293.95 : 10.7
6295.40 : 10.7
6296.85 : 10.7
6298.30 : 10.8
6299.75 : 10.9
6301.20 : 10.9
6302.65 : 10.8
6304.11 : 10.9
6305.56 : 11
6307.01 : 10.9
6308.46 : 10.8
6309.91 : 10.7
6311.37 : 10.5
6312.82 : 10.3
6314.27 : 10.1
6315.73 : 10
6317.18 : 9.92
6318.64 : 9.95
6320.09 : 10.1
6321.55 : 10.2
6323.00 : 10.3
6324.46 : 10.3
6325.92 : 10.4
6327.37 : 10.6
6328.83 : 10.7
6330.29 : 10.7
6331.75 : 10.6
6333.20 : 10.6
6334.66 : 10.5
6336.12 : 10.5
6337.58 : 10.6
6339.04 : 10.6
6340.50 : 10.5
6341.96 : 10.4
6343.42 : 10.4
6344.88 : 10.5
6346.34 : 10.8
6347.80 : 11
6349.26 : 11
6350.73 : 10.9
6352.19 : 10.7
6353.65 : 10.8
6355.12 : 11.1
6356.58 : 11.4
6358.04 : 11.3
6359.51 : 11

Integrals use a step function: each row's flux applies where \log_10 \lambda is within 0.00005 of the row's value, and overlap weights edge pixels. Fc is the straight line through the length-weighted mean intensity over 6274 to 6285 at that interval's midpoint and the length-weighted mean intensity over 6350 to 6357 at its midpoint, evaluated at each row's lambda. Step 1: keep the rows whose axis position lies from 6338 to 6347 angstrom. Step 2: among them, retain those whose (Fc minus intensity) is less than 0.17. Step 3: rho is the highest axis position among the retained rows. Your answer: 6346.34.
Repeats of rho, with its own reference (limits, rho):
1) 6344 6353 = 6350.73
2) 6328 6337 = 6331.75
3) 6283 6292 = 6291.05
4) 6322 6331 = 6330.29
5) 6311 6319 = 6311.37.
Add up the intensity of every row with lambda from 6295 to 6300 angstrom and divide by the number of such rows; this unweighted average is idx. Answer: 10.8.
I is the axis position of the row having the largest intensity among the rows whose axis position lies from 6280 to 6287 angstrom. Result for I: 6286.71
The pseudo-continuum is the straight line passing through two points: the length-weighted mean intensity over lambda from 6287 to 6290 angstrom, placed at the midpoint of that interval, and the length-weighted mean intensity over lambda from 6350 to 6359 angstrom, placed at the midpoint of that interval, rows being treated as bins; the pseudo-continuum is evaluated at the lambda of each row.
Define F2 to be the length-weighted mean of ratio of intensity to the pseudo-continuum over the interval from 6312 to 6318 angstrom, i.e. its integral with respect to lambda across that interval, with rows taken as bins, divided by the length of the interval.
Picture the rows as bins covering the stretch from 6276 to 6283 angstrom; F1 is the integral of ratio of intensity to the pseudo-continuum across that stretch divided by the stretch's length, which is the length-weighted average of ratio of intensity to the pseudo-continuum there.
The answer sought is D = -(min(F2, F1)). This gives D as -0.93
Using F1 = 0.949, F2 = 0.927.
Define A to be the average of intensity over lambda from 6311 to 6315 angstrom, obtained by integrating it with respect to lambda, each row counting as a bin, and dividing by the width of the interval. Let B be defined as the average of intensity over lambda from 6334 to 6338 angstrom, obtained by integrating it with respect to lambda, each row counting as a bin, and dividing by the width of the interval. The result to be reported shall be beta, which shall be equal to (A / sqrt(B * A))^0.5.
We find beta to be 0.99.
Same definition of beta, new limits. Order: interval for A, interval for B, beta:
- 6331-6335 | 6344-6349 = 1.00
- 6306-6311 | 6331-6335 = 1.00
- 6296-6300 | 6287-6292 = 1.00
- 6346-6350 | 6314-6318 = 1.02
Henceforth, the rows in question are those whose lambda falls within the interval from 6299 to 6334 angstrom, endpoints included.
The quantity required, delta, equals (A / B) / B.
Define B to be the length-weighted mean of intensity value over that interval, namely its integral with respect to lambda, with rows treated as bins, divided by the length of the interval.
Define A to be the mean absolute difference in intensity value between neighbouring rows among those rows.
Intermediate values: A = 0.10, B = 10.5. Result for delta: 0.0009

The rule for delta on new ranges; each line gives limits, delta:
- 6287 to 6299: 0.0002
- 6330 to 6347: 0.0007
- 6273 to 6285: 0.0012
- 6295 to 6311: 0.0007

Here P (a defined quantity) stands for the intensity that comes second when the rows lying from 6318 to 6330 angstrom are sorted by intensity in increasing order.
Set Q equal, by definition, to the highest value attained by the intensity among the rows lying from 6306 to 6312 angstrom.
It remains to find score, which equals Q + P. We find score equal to 21.0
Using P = 10.1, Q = 10.9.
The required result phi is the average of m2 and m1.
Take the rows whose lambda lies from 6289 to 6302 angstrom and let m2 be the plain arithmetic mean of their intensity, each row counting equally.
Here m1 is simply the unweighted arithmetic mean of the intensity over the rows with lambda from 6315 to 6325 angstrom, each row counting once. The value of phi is 10.4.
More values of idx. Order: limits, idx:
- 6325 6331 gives 10.6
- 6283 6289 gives 10.6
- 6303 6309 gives 10.9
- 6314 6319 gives 10.0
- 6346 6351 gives 10.9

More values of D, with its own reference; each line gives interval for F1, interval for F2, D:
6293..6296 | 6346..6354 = -0.99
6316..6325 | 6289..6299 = -0.93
